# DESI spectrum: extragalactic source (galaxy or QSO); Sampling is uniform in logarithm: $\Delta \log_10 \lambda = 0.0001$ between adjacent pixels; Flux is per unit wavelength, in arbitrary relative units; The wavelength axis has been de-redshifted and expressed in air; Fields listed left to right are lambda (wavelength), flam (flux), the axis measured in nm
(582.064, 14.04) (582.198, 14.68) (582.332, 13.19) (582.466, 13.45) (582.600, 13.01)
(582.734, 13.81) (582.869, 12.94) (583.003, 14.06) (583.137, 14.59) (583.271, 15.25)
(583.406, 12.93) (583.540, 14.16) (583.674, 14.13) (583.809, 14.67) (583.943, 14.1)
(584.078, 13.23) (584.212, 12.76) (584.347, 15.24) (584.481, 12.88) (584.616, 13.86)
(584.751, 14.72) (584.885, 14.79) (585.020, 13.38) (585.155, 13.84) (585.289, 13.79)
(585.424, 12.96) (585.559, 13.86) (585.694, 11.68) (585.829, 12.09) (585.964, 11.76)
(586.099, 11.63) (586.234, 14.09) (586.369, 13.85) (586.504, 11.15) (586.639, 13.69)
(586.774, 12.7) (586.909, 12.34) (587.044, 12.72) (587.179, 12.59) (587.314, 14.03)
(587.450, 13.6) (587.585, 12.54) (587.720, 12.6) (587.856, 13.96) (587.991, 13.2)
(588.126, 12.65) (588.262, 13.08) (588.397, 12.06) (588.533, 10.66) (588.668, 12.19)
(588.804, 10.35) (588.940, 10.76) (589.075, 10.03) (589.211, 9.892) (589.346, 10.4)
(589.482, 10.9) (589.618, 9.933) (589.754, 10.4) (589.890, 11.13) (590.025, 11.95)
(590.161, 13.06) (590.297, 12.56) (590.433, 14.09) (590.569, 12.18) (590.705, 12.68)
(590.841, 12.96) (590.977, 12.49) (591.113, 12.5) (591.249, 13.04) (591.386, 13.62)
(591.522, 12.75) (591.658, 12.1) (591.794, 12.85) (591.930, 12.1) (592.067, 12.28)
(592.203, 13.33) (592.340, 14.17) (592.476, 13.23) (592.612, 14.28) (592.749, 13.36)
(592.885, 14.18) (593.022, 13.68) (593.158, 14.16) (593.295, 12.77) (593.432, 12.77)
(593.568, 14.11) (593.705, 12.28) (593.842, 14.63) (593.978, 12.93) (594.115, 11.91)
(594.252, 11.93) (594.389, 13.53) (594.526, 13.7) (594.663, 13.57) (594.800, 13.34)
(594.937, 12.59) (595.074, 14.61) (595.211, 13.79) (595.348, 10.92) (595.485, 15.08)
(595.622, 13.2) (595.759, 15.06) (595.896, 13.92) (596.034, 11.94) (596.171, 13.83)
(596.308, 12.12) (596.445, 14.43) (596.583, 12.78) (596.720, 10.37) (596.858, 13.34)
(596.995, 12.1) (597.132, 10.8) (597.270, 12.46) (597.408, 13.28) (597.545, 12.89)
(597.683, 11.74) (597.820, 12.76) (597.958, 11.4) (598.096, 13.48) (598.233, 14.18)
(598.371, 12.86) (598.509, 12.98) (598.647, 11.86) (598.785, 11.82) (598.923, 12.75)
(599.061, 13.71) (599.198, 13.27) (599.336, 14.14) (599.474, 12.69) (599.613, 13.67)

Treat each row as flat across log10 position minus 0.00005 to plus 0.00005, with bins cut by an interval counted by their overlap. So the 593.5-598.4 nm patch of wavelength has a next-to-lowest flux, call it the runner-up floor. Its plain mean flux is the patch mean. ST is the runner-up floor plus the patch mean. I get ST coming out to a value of 23.8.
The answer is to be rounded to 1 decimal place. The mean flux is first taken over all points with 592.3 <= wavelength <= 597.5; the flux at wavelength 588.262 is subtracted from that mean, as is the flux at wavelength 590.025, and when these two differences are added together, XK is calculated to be 1.3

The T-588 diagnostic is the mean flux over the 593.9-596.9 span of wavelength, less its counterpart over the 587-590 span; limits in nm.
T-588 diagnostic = 1.3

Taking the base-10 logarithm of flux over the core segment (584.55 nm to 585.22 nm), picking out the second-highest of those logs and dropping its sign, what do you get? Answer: 1.17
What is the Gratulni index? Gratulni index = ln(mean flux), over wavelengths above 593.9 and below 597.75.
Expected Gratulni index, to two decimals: 2.56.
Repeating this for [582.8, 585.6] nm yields 2.63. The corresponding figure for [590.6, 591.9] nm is 2.55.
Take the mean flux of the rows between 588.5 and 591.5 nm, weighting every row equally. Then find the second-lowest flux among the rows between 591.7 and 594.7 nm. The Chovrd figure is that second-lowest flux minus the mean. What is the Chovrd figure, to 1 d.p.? 0.2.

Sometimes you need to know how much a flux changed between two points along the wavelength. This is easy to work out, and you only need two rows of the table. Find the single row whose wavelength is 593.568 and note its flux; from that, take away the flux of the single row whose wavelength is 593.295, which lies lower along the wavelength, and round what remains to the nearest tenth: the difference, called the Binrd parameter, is 1.3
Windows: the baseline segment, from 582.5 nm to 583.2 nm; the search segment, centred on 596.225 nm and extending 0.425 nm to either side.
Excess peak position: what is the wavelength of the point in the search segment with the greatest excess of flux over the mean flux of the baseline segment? 596.445 nm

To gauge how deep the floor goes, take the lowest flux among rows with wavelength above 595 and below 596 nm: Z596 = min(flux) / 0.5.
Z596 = 22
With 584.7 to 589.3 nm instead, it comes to 20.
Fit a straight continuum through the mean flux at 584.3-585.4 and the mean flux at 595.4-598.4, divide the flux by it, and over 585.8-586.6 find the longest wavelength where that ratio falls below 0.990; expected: 586.504 nm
